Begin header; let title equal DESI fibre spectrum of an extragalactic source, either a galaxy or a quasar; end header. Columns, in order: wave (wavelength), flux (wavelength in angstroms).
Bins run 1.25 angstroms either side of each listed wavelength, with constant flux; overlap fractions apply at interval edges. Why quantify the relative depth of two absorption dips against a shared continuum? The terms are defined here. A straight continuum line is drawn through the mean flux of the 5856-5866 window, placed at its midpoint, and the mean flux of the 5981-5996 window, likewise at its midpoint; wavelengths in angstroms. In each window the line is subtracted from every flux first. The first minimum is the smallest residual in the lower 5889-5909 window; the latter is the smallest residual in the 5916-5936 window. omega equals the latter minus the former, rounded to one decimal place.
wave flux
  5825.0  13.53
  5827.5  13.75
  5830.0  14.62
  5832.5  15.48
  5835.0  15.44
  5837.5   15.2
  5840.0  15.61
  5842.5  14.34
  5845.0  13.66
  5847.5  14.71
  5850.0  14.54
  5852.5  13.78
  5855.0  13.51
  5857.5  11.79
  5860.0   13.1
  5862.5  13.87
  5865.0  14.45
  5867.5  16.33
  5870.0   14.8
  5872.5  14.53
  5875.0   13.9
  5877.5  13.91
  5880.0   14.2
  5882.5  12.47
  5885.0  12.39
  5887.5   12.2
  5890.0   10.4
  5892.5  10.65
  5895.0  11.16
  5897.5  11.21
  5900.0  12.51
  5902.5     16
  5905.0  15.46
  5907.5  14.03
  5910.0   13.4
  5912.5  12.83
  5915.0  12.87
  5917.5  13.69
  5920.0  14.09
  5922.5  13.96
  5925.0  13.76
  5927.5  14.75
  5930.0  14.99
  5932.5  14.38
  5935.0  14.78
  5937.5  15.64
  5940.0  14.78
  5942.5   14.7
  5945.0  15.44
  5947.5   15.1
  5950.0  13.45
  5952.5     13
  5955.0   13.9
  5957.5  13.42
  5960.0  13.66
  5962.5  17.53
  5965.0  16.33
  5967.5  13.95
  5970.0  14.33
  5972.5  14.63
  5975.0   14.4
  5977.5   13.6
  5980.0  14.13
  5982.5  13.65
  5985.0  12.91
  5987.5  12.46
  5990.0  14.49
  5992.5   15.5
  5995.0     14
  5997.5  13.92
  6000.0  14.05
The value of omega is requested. 3.2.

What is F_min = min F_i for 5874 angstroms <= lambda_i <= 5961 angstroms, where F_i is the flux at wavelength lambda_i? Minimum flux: 10.4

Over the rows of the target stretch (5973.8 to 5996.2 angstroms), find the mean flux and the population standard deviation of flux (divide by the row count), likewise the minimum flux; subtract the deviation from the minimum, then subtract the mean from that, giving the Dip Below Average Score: -2.29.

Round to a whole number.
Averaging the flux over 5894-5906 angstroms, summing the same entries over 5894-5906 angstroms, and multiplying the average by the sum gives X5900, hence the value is 880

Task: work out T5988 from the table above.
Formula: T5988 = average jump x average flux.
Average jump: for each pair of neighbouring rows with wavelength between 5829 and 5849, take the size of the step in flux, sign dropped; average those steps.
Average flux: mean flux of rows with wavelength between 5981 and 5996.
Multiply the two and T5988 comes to 9.0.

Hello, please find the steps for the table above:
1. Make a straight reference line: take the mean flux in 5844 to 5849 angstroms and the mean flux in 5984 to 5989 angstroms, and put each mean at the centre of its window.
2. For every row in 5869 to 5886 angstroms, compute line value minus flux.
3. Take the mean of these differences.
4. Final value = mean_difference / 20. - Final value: 0.01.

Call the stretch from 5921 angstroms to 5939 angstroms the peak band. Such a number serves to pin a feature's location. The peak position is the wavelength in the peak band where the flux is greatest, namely 5937.5 angstroms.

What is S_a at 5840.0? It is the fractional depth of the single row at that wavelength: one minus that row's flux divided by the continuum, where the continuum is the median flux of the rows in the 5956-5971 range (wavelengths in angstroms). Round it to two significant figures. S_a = -0.10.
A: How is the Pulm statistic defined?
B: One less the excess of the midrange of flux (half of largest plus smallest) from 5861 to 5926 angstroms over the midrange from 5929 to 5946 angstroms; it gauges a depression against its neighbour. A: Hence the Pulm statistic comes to 2.6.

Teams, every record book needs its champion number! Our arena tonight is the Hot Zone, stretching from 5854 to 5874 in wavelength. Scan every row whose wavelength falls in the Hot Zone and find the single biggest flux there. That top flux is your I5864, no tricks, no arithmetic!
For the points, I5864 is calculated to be 16.33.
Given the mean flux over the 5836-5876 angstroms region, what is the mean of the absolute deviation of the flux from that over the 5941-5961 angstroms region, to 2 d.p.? 0.79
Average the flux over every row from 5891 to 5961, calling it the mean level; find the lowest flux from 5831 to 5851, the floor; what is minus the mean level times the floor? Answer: -189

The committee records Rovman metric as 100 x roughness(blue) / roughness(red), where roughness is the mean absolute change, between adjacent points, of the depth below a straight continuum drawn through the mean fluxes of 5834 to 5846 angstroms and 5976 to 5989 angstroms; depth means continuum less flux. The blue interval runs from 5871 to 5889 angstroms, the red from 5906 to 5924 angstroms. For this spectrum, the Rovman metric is 111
